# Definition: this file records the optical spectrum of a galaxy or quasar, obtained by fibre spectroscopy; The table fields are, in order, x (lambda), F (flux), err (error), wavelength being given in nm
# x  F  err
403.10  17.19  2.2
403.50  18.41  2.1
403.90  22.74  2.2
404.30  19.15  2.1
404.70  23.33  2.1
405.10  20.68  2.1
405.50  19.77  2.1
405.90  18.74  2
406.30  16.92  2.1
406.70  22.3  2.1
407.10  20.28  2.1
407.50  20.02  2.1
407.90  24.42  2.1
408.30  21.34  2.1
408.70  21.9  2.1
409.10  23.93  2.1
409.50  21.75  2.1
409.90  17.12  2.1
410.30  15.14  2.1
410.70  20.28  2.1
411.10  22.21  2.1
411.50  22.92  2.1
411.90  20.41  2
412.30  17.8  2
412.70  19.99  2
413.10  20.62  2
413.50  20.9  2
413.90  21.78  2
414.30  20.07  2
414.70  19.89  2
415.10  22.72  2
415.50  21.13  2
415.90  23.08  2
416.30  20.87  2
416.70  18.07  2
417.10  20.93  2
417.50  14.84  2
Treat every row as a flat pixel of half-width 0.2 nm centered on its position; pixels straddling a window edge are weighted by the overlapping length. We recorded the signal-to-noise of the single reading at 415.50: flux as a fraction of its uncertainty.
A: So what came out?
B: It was 10.6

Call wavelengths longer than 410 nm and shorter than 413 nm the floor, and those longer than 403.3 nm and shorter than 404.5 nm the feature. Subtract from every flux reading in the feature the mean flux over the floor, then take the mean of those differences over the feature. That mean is 0.3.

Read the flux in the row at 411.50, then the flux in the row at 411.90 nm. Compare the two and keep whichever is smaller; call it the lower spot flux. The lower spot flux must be 20.4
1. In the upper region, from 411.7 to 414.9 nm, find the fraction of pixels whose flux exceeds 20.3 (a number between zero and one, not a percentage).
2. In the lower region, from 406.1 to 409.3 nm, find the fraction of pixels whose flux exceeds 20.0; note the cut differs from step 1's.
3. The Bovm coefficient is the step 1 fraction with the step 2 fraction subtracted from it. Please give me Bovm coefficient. -0.4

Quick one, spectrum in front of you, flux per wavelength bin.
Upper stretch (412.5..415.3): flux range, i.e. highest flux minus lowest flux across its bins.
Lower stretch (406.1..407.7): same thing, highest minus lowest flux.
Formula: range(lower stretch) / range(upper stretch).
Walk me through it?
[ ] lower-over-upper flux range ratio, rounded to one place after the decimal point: 1.9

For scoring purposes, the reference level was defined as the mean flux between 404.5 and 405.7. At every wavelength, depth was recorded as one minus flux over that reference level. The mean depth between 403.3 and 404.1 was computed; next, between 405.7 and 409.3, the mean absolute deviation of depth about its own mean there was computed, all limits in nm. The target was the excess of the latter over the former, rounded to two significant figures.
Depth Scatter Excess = 0.056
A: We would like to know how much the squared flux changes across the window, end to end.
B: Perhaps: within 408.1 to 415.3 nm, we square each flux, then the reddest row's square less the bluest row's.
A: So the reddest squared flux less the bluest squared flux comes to 61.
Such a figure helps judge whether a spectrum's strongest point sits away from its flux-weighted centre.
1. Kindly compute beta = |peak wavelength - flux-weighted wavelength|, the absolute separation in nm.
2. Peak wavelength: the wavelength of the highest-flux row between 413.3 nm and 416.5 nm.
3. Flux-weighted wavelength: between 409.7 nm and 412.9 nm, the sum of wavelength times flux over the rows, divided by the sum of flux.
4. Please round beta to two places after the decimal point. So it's 4.56 nm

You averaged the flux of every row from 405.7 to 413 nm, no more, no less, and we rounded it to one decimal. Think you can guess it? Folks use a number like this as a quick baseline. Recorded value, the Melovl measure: 20.4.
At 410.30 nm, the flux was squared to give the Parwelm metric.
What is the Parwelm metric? 229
